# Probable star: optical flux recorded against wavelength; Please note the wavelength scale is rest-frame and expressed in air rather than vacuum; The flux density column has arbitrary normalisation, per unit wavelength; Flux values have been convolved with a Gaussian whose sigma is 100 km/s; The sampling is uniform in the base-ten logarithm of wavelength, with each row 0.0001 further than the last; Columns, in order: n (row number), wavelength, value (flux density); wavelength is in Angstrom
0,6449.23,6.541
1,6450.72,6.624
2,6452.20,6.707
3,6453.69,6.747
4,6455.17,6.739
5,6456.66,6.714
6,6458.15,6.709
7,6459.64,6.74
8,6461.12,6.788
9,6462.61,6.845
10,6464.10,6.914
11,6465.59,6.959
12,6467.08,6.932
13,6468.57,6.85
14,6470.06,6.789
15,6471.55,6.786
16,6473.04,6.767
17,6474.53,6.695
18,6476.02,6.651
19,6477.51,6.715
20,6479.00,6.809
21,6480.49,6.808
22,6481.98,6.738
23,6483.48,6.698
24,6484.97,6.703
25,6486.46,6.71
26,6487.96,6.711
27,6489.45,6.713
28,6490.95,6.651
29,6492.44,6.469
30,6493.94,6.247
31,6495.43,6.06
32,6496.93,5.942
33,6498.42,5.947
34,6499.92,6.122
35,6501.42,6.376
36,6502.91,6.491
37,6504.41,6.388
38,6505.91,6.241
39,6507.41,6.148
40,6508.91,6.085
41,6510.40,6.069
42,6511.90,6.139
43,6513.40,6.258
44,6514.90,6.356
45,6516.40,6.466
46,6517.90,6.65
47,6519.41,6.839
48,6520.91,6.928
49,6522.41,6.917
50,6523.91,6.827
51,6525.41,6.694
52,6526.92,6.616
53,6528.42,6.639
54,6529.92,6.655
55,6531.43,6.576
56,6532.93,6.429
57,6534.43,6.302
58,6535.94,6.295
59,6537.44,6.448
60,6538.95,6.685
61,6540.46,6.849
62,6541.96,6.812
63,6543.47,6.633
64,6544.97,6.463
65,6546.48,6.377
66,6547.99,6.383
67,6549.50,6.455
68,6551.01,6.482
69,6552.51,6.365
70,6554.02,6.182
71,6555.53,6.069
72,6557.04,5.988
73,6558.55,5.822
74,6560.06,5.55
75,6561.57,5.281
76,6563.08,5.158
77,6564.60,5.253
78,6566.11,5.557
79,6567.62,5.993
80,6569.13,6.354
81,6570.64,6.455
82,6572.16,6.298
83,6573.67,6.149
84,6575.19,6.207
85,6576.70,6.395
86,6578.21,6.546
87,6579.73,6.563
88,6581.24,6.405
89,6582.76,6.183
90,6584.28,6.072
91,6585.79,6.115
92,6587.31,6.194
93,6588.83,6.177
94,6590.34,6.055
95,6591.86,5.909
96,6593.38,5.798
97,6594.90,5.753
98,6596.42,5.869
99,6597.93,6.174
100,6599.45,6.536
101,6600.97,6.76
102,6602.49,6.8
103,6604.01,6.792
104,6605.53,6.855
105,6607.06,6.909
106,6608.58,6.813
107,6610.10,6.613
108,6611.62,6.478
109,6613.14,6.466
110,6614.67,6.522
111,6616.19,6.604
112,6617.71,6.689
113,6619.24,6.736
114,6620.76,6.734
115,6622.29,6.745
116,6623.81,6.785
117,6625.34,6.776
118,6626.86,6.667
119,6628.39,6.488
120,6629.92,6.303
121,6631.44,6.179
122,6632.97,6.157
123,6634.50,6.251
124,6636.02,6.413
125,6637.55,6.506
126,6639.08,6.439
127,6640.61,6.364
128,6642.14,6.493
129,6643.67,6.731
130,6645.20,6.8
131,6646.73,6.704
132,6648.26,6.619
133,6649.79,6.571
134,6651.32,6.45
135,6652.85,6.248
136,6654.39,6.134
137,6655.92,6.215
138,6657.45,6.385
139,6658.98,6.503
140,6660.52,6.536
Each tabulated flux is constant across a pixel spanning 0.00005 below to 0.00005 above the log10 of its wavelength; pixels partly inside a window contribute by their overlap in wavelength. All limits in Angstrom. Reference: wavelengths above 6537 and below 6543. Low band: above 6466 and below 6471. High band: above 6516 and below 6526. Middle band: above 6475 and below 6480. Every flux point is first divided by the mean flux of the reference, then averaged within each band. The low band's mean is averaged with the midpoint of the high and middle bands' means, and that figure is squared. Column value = 1.03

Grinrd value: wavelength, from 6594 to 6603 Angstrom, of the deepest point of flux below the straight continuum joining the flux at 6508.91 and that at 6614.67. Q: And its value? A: 6594.90 Angstrom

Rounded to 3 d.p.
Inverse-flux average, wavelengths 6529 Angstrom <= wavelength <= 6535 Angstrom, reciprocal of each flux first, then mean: 0.154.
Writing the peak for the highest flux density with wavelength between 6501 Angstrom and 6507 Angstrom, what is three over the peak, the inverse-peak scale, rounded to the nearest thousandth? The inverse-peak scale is 0.462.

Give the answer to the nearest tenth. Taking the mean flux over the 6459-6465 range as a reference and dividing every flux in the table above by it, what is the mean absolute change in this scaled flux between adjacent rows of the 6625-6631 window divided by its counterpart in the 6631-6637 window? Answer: 1.7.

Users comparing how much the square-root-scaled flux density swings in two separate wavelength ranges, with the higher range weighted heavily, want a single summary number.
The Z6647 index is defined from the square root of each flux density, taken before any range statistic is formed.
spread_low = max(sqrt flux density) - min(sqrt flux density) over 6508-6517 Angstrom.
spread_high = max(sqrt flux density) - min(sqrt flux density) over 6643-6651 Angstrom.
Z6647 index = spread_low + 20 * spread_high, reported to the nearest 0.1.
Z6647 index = 1.0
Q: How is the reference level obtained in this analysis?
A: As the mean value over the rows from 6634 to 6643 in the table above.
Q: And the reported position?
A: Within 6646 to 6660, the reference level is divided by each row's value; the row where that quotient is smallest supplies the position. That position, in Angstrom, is 6646.73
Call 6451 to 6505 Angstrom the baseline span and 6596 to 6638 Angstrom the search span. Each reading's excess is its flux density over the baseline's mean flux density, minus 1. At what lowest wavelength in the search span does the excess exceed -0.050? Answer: 6599.45 Angstrom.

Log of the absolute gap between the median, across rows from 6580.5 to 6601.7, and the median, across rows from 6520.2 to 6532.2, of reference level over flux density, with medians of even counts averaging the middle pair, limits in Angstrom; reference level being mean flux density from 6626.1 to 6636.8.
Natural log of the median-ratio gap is -2.50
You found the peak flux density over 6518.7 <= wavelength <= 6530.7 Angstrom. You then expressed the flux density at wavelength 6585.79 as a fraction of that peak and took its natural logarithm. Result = -0.125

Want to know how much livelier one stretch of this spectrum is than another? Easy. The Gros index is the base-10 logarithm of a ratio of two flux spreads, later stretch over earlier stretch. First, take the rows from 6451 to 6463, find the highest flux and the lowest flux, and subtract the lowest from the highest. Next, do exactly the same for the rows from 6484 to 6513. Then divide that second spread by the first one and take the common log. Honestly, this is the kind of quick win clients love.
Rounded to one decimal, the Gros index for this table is 0.7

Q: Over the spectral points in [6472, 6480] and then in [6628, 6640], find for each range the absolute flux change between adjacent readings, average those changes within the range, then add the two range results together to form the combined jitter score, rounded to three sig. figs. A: 0.175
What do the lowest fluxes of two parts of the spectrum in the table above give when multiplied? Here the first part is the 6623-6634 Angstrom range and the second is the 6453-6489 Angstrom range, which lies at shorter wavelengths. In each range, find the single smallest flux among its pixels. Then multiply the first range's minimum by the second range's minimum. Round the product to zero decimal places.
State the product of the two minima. 41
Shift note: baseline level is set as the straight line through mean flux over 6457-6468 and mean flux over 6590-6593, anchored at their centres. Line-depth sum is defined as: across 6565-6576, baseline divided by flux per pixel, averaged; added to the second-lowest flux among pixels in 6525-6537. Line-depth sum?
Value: 7.30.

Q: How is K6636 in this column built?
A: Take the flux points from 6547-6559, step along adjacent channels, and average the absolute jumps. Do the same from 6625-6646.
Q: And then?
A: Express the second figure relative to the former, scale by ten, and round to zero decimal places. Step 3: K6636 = 11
